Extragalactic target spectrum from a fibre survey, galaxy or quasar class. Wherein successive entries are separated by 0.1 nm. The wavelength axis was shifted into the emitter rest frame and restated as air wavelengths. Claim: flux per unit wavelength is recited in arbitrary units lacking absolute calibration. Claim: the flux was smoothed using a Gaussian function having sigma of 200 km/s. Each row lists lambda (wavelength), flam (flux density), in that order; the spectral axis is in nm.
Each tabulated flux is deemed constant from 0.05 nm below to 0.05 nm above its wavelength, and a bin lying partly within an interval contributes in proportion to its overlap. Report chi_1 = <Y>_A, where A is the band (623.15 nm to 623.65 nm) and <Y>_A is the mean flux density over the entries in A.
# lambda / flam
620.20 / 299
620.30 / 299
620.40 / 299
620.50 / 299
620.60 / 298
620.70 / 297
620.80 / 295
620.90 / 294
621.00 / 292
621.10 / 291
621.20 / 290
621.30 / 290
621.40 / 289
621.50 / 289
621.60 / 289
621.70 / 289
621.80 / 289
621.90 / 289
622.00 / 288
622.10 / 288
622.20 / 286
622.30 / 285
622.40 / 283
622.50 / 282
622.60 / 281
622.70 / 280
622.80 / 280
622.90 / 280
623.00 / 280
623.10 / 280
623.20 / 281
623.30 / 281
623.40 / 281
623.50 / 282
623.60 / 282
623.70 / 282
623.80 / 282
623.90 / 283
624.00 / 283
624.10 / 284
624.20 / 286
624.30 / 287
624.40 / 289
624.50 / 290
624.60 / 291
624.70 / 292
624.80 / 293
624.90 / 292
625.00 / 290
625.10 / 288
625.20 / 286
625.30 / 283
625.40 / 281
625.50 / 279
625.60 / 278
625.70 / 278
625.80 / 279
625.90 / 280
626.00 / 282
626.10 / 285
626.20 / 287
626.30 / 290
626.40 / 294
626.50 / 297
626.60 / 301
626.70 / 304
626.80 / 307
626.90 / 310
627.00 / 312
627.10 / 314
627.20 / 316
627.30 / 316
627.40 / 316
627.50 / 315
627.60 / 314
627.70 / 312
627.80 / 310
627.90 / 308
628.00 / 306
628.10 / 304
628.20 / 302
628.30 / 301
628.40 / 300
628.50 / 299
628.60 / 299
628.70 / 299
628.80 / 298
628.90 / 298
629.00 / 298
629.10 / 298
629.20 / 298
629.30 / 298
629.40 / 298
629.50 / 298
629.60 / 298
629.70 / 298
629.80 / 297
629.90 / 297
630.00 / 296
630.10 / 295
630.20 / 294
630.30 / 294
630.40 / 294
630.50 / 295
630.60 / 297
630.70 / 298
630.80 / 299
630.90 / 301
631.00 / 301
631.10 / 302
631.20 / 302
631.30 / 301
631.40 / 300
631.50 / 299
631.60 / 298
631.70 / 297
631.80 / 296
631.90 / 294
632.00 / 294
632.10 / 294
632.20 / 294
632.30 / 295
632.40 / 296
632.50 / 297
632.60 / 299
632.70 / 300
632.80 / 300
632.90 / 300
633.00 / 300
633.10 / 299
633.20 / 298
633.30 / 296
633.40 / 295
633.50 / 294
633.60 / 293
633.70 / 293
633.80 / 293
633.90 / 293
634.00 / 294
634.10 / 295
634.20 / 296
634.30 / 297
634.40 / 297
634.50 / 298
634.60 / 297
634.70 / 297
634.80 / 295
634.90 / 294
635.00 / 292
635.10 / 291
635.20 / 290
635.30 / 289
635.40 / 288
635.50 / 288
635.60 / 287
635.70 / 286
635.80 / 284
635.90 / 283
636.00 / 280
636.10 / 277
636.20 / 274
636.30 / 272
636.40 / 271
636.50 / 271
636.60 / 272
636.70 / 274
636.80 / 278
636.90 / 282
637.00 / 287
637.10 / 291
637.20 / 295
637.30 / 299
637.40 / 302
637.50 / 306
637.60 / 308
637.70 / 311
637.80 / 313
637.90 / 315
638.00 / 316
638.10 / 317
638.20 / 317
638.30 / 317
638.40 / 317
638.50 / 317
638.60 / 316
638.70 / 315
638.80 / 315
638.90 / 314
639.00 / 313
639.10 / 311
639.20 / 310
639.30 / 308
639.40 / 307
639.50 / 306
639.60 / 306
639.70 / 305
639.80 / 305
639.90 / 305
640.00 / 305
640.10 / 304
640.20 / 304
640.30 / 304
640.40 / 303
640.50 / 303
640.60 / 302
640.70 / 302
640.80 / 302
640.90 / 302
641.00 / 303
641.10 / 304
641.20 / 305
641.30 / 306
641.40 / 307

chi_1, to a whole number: 281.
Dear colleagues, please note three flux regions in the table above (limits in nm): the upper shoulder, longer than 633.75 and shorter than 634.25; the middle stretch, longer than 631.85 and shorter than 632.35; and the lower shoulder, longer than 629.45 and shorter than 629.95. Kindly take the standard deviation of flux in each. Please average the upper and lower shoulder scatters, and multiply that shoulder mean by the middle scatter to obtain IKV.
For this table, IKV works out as 0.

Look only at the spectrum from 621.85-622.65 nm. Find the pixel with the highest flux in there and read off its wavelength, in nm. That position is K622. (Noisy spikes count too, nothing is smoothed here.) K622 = 621.90 nm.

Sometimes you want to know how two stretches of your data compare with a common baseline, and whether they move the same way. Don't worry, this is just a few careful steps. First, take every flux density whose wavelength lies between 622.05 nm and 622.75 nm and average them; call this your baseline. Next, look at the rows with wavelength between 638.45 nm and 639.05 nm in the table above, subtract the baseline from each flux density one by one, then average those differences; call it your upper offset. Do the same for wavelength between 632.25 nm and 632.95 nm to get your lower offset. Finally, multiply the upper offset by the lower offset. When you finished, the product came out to 458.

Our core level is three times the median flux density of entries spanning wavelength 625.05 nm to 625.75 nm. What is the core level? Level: 843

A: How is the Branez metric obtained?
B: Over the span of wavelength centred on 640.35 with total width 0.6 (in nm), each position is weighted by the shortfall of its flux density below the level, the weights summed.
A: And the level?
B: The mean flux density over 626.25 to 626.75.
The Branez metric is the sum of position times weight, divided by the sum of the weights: 640.33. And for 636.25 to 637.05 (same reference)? 636.60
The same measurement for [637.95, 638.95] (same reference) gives 638.44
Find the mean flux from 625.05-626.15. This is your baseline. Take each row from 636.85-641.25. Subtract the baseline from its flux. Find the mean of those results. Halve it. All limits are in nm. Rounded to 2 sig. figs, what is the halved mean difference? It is 12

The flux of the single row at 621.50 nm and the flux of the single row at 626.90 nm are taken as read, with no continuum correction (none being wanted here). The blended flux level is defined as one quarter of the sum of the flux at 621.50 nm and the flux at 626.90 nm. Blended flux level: 150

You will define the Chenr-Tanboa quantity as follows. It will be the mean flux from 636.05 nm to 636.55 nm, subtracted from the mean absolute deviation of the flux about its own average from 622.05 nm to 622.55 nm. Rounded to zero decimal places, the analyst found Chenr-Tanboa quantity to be -271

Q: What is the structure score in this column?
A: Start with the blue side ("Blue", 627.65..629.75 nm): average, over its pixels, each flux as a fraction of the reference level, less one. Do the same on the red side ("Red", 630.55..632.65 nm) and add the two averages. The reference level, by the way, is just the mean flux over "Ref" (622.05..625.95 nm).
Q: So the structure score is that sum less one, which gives -0.89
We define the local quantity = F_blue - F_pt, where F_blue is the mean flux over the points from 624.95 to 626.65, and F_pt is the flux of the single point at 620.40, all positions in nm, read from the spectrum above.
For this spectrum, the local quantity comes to -13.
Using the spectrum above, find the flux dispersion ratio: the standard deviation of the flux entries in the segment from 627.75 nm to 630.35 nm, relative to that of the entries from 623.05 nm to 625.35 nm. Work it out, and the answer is 0.9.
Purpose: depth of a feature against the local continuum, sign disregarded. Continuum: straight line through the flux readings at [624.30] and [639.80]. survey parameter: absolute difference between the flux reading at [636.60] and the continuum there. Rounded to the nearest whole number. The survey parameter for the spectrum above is 29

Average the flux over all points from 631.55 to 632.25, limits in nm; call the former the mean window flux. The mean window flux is 295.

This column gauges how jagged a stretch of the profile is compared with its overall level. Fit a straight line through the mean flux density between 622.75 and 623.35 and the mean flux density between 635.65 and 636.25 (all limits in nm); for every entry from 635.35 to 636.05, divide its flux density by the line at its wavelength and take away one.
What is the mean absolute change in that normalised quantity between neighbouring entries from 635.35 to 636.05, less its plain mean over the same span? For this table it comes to -0.011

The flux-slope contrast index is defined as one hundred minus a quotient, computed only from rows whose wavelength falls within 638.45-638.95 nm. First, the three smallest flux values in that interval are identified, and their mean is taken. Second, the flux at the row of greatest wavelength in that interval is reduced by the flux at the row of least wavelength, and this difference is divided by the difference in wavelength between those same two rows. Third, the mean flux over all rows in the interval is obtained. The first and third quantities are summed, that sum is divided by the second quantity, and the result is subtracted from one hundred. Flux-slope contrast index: 184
